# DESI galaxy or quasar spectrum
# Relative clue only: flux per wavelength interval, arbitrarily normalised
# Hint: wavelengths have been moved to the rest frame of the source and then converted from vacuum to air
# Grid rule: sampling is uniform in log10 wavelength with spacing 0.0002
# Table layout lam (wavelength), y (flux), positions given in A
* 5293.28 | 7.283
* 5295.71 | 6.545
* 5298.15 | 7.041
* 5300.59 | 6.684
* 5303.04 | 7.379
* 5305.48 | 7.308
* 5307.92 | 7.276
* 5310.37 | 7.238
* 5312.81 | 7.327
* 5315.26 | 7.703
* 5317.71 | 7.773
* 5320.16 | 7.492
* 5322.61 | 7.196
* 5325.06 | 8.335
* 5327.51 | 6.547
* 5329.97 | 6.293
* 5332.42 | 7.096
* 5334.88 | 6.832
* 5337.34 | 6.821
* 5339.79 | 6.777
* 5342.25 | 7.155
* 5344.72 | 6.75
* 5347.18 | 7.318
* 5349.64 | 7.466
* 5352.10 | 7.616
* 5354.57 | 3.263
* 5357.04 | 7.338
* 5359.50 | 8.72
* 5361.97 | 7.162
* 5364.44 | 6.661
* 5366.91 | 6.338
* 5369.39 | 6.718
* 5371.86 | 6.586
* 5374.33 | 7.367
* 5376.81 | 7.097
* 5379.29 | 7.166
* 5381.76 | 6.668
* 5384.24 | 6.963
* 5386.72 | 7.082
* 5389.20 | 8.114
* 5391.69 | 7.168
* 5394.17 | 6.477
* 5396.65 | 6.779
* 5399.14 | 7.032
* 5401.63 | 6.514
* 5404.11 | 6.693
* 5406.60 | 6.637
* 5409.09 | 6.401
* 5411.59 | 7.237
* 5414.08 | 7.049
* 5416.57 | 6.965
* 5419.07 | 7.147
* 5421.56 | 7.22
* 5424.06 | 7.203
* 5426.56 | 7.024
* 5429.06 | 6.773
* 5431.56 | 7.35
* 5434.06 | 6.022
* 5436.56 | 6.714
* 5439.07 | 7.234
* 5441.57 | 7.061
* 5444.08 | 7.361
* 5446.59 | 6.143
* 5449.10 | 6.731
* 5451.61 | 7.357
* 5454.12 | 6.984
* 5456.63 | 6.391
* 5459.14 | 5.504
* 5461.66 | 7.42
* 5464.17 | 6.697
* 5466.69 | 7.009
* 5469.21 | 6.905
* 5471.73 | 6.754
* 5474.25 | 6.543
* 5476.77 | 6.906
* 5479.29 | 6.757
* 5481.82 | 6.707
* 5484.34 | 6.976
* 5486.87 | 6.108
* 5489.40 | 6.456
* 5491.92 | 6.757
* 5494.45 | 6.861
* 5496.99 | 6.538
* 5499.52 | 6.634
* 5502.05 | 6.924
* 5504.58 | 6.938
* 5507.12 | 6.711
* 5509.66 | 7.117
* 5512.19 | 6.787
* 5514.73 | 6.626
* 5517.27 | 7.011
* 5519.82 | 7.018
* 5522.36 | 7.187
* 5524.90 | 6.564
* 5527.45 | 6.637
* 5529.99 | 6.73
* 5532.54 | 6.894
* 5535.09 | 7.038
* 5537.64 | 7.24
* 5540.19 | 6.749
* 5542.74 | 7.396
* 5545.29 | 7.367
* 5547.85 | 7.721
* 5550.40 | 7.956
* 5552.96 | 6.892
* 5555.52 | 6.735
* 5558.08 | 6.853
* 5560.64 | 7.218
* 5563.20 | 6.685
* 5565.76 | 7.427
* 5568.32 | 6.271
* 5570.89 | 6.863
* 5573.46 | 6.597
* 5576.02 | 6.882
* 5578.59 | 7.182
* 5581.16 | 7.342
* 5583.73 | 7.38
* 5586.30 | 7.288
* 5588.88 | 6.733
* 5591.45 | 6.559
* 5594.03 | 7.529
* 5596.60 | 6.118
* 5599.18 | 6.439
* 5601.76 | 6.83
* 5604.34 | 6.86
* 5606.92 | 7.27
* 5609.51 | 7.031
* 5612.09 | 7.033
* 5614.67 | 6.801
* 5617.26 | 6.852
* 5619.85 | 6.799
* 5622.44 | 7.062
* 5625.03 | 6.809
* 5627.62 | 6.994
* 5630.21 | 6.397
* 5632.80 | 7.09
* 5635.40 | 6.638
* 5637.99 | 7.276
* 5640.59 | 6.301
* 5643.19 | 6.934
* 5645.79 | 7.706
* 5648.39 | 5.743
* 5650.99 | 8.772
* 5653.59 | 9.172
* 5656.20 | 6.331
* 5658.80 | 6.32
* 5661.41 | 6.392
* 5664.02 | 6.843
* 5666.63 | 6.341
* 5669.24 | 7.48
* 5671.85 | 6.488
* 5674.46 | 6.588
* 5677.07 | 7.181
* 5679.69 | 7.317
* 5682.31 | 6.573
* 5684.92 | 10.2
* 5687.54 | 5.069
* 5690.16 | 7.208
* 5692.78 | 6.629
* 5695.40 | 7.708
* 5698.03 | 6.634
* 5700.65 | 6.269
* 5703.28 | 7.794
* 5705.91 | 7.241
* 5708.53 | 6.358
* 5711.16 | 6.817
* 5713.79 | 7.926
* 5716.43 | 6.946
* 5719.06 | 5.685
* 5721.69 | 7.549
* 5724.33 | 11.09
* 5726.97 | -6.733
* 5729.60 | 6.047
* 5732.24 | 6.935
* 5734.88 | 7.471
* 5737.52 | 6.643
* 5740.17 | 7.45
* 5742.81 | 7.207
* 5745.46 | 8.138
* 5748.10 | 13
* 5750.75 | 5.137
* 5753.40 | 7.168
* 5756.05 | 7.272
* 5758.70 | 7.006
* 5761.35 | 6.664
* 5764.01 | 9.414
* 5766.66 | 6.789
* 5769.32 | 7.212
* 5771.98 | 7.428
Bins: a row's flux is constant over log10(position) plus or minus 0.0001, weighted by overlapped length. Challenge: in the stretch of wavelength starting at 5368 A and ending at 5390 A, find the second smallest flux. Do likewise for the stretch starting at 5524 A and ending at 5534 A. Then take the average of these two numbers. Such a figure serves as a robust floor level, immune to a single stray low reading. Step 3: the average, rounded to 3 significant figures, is 6.65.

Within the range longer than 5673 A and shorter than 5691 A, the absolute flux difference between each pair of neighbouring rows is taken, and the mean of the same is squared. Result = 4.25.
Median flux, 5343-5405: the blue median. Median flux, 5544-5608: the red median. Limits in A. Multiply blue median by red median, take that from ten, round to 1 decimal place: -38.4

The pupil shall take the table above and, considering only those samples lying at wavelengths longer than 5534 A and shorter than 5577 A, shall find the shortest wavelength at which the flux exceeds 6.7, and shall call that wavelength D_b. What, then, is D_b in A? 5535.09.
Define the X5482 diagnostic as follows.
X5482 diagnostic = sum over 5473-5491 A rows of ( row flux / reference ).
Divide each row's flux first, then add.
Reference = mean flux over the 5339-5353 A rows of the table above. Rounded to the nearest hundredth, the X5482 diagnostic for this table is 6.47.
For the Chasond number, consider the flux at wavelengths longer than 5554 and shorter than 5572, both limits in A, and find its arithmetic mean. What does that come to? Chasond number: 6.86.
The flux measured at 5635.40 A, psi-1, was 6.638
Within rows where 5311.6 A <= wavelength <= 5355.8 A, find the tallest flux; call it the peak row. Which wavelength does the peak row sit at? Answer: 5325.06 A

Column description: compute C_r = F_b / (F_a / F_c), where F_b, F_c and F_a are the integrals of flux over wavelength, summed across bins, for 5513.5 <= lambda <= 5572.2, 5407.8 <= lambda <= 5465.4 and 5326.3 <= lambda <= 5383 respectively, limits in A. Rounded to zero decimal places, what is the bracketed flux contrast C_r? 418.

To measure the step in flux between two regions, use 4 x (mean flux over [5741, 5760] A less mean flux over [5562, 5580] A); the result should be 4.0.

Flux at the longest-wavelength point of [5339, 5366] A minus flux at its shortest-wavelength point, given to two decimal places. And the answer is -0.12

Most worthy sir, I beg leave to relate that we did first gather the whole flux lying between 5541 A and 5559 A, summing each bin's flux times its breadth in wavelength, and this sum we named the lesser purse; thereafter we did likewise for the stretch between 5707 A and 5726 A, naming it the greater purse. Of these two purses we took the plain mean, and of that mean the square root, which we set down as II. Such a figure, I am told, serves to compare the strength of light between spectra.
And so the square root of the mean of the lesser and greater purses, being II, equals 11.6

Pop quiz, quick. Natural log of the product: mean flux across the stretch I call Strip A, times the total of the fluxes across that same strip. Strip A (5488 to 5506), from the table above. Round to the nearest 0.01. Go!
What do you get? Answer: 5.76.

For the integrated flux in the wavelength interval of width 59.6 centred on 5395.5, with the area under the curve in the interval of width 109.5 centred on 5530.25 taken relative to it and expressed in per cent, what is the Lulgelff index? 183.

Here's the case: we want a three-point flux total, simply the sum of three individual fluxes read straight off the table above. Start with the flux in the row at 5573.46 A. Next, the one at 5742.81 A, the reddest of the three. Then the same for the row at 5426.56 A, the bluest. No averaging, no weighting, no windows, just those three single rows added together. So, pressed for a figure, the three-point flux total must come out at 20.8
